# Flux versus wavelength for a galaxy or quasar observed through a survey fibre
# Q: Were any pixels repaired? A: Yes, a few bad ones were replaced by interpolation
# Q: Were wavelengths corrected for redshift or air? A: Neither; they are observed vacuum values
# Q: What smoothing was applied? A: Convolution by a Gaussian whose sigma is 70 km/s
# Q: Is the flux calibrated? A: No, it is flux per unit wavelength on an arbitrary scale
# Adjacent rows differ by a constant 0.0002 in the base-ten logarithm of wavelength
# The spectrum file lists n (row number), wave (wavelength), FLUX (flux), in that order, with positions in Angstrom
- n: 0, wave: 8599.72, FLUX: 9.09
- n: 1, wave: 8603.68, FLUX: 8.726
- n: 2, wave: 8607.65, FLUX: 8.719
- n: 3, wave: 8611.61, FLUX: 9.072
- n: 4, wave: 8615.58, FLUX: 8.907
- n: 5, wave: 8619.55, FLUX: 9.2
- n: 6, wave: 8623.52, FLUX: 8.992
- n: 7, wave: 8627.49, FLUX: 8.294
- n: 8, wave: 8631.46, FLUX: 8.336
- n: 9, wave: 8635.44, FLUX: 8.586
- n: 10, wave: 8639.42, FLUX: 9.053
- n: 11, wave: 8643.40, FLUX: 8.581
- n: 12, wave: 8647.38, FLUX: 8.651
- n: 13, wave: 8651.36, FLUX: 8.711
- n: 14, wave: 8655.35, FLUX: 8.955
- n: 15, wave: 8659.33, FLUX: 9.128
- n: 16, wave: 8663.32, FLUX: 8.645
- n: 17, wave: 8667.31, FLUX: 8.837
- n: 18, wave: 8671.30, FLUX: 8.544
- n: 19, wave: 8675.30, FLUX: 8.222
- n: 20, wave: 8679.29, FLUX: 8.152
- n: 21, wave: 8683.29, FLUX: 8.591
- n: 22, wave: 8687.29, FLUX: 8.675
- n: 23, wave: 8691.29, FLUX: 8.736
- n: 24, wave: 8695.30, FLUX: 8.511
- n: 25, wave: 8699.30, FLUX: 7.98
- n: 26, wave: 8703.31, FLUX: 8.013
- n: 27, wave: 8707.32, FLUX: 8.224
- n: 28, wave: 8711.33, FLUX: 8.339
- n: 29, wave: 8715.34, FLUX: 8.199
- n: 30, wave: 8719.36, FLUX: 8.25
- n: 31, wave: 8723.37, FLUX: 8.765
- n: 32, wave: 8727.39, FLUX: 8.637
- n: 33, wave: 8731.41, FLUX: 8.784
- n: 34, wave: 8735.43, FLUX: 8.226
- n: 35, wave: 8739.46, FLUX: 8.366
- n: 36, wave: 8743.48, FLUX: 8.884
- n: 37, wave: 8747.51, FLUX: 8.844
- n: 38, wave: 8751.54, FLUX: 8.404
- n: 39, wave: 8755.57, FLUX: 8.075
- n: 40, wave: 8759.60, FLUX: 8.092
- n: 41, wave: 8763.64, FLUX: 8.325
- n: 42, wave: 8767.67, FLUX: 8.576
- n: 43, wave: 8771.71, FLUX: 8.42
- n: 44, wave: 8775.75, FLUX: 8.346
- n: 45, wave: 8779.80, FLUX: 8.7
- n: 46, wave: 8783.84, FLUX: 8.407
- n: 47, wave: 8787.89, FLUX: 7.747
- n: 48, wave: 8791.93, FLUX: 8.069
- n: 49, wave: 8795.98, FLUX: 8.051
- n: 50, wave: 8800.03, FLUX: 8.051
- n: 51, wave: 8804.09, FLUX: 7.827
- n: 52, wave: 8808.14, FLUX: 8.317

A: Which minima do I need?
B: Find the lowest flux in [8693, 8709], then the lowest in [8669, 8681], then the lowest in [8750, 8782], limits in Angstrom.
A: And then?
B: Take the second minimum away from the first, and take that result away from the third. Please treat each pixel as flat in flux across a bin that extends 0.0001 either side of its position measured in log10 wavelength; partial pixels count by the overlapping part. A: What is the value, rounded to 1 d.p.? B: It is 8.2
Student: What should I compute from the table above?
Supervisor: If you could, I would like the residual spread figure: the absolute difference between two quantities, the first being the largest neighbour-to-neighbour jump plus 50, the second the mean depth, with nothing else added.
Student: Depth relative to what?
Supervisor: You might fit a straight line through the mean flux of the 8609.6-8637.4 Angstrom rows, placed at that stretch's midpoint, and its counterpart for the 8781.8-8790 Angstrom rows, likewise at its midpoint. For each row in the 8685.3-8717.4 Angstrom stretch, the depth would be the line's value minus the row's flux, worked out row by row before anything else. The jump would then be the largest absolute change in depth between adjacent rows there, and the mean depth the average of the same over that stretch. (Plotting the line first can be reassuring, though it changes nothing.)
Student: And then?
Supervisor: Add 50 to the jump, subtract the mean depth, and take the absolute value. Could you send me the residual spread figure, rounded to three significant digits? 50.4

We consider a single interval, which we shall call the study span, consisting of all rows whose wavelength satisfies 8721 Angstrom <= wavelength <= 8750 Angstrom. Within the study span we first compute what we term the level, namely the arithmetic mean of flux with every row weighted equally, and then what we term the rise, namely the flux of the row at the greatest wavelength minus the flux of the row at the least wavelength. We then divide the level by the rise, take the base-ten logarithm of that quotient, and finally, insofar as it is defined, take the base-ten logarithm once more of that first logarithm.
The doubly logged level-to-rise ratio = 0.31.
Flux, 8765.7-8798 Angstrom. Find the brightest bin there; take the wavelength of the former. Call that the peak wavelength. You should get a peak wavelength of 8779.80 Angstrom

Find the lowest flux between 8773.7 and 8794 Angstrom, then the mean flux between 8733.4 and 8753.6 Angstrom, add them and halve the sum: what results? 8.15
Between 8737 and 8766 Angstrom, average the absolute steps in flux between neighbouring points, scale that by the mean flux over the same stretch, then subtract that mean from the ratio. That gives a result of -8.40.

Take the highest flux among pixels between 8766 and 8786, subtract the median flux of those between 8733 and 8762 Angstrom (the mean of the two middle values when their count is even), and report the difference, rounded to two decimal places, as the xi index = 0.33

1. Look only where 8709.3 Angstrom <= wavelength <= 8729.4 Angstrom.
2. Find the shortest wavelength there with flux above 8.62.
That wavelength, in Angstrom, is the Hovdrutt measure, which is 8723.37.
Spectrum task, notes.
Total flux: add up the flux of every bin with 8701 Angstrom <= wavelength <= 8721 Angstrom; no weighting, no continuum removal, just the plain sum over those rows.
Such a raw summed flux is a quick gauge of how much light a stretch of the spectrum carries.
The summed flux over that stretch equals 41.0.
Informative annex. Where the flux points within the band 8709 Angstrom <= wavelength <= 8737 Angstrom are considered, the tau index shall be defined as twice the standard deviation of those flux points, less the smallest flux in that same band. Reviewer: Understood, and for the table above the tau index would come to -7.7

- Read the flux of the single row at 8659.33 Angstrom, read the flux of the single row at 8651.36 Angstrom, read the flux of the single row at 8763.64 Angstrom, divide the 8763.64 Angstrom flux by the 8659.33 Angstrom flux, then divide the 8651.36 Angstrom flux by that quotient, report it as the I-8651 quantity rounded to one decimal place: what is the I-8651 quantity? 9.6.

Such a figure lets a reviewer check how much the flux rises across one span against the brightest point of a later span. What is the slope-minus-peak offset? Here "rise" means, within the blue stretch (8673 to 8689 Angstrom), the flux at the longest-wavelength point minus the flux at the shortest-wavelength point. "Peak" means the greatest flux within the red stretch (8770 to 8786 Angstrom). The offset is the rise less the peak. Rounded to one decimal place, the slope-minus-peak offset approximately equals -8.2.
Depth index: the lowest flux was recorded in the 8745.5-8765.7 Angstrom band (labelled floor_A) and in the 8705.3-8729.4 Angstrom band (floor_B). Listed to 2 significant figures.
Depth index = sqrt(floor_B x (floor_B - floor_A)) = 1.0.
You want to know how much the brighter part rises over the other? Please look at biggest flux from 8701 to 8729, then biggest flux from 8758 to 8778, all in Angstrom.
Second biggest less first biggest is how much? -0.2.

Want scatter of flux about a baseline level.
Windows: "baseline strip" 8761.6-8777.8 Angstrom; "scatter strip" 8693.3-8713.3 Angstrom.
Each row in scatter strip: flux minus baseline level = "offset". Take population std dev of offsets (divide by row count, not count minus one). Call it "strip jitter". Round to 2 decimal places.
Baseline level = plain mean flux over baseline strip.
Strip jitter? 0.20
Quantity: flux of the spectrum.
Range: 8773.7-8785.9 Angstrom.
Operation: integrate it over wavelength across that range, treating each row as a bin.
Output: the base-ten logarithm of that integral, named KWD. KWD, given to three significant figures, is 2.01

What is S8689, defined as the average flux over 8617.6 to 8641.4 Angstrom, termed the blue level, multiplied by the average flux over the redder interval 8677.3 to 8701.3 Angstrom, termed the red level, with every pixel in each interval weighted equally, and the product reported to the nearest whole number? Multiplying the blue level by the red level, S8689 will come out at 74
